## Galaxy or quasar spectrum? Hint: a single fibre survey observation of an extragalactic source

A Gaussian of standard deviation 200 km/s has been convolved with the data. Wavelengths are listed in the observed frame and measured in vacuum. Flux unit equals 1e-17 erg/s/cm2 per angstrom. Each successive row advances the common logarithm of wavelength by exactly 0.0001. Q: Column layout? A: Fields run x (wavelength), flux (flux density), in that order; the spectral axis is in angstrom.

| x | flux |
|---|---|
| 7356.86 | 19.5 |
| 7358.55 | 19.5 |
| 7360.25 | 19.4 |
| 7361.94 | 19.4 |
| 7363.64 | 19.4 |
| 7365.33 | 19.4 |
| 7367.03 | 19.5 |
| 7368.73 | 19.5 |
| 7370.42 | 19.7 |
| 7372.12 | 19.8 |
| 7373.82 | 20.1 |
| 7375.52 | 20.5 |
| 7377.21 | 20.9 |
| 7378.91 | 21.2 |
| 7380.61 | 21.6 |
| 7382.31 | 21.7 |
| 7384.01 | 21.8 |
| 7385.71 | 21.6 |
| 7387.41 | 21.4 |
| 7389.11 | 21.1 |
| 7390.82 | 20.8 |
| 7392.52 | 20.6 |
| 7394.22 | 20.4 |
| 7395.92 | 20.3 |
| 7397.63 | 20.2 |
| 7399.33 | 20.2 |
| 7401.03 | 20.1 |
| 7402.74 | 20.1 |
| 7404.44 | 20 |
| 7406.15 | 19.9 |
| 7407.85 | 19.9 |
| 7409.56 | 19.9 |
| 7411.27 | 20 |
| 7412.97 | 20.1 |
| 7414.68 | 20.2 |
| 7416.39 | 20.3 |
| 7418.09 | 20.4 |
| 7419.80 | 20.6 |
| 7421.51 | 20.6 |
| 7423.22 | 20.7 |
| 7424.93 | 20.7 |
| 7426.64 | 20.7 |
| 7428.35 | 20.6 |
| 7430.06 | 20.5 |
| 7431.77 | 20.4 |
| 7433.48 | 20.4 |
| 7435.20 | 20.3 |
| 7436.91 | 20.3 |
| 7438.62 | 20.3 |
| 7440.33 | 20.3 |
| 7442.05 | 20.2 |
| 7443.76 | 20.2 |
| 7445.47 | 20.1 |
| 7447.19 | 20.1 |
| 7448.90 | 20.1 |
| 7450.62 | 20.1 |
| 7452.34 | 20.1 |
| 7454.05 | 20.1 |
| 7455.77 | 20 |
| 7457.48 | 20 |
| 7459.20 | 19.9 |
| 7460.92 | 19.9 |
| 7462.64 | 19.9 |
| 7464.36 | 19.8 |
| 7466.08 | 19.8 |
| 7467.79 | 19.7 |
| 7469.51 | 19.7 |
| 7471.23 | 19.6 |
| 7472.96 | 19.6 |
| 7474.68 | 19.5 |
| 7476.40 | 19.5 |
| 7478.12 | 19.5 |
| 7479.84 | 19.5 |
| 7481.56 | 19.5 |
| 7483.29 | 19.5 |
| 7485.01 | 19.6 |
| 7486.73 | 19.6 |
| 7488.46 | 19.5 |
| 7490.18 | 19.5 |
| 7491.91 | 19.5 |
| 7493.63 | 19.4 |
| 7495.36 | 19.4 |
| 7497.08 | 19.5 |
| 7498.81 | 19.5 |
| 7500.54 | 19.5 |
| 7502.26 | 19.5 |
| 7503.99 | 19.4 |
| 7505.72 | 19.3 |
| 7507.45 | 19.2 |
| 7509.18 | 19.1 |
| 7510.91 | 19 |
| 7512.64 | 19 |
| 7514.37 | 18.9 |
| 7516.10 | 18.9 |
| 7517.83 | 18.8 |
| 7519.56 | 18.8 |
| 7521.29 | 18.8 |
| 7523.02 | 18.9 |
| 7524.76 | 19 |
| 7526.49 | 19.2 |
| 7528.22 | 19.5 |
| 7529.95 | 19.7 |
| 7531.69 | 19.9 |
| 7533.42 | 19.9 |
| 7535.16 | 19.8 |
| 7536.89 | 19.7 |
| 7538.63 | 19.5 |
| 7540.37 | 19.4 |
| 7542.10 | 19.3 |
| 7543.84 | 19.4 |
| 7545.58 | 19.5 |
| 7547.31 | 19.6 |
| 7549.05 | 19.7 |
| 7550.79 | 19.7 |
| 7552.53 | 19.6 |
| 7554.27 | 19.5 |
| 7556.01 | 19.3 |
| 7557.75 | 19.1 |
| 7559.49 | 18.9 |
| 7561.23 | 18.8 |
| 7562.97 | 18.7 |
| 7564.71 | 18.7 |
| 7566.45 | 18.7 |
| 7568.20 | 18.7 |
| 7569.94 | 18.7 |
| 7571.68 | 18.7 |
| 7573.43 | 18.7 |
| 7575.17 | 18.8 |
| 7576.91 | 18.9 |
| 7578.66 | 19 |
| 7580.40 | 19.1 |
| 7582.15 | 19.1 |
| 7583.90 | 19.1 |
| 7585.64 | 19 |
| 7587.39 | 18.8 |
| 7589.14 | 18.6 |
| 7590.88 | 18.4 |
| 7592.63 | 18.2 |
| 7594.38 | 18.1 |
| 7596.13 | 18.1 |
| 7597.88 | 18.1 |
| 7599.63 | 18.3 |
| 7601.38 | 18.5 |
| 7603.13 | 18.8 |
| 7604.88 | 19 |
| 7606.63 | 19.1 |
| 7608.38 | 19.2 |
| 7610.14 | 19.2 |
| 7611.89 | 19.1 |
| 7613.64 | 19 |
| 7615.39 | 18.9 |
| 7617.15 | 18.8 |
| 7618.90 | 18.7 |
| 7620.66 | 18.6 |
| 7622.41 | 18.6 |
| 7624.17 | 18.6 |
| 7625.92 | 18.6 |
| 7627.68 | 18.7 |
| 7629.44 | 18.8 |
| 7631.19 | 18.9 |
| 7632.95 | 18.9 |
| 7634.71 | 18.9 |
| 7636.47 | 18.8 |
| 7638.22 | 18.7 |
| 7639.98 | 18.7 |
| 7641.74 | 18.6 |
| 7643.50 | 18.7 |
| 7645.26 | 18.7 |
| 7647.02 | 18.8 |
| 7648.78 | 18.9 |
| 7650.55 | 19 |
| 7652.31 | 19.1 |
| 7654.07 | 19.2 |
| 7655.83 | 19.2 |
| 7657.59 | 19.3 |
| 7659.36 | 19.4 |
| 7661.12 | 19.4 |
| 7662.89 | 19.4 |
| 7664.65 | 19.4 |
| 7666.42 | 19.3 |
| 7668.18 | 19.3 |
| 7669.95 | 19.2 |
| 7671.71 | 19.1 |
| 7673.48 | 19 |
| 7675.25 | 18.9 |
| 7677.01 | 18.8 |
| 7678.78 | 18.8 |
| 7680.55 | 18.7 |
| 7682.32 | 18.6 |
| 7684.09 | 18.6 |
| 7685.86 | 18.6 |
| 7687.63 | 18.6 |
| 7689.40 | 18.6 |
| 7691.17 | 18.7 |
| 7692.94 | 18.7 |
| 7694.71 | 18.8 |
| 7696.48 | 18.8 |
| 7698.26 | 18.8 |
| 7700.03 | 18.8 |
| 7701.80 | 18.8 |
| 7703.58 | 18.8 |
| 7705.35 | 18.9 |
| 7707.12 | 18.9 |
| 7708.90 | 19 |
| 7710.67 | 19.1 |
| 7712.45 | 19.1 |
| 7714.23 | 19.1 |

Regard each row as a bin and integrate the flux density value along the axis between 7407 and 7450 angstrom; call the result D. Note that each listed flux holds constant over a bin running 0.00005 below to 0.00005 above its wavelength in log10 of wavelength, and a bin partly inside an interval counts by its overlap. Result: 874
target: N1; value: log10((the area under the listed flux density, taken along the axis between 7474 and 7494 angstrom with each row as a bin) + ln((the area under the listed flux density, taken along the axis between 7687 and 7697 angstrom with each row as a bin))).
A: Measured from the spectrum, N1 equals 2.60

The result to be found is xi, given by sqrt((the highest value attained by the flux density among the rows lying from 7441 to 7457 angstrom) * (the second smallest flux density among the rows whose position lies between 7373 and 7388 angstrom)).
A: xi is 20.3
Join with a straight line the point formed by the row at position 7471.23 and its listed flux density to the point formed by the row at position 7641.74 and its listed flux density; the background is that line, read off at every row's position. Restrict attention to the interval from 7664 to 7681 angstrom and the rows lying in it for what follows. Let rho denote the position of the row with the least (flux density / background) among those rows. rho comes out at 7680.55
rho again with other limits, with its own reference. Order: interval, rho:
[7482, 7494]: 7493.63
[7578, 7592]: 7590.88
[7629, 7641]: 7638.22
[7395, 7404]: 7401.03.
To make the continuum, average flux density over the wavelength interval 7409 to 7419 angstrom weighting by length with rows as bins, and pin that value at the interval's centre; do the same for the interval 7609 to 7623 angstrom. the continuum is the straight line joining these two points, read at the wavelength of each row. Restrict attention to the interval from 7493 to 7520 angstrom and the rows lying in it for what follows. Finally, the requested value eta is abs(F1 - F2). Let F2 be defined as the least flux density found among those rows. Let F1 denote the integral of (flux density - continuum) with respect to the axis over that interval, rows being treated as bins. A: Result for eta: 29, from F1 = -10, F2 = 18.8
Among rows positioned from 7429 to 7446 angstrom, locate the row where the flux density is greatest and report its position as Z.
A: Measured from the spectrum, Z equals 7430.06 angstrom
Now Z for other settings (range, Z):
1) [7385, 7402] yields 7385.71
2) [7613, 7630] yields 7613.64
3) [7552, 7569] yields 7552.53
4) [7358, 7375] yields 7373.82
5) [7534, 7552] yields 7535.16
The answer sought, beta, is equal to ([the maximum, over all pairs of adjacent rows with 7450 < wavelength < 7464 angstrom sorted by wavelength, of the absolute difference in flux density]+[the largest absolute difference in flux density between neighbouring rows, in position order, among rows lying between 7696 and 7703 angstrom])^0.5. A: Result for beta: 0.32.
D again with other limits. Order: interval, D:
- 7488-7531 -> 827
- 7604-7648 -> 828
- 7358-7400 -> 857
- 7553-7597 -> 827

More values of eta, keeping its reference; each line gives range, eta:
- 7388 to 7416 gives 20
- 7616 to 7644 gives 20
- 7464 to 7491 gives 24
